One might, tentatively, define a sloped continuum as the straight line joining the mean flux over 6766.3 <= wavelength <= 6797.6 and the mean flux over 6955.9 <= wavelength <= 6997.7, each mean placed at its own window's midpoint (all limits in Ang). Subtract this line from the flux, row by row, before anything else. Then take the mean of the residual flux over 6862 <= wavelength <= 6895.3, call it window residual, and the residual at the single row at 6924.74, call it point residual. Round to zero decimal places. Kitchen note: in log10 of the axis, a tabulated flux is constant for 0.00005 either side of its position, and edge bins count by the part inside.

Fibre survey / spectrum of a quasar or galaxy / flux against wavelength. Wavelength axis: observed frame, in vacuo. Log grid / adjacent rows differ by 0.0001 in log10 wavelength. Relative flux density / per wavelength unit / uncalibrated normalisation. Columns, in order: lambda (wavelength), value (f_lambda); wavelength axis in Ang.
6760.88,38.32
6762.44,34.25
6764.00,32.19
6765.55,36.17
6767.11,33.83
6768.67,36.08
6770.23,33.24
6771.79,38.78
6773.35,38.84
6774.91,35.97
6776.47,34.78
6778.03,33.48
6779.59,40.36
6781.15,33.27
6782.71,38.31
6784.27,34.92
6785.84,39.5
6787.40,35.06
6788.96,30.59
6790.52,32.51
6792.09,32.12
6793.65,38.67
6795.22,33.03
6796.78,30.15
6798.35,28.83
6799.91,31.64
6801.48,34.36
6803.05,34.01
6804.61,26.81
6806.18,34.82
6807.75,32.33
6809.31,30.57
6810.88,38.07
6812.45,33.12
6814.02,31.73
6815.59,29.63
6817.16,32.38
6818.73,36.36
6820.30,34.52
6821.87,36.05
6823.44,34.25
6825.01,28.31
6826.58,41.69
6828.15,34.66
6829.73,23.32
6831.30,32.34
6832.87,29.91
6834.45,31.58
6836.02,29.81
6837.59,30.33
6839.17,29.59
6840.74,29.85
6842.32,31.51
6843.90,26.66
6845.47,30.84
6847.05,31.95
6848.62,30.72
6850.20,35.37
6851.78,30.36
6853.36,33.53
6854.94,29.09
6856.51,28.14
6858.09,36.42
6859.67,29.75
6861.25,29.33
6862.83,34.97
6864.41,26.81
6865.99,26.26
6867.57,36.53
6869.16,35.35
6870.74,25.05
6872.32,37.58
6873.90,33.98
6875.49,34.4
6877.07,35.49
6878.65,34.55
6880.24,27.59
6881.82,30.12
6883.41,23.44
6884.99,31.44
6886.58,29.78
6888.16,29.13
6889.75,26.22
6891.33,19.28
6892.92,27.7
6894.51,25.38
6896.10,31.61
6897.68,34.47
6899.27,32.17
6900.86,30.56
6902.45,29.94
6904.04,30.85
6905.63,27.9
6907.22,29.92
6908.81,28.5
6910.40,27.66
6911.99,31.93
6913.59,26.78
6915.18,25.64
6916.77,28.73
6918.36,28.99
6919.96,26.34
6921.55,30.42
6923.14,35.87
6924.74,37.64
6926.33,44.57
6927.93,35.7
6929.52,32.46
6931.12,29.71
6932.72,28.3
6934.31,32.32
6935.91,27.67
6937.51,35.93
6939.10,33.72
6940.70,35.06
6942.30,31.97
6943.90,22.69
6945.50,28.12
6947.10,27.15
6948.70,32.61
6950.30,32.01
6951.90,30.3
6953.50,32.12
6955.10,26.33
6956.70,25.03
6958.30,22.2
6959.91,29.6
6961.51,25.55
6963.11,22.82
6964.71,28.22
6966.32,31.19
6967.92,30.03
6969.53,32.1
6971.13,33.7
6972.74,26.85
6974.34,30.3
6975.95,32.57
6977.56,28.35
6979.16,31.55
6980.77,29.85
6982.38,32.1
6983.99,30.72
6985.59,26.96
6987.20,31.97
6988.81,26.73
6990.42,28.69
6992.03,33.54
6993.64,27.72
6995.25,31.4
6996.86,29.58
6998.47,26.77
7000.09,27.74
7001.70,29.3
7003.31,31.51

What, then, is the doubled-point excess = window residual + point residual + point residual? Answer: 12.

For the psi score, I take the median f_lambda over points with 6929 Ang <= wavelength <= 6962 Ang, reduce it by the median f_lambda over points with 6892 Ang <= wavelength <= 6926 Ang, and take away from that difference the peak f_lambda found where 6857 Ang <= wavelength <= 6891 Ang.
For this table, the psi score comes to -37.8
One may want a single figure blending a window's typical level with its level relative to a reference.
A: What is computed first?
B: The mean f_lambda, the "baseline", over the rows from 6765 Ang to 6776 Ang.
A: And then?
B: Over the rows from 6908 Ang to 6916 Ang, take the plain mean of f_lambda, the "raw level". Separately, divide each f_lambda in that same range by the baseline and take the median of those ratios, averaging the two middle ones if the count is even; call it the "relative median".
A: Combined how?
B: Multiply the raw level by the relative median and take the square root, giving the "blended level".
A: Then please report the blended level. 4.64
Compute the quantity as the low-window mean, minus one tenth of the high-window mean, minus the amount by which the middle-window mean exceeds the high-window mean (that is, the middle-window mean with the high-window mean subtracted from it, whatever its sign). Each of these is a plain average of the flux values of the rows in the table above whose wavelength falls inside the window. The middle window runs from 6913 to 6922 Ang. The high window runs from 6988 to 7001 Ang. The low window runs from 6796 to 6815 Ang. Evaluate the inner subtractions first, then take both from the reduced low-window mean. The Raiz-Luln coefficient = 30.5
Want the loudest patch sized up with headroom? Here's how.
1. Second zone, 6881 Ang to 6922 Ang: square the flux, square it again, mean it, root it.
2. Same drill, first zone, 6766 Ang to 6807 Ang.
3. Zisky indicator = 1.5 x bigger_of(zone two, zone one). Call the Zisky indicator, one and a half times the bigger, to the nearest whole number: 1822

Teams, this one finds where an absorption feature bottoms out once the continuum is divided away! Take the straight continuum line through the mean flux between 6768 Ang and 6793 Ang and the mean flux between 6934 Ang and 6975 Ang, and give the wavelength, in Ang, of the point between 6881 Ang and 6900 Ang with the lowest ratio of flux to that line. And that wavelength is 6891.33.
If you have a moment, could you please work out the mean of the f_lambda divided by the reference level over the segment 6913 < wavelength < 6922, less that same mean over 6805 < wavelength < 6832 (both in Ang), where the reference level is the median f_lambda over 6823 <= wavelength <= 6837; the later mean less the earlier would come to -0.17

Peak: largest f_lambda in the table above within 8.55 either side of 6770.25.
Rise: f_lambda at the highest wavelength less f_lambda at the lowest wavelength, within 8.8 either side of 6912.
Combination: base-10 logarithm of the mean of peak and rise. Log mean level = 1.23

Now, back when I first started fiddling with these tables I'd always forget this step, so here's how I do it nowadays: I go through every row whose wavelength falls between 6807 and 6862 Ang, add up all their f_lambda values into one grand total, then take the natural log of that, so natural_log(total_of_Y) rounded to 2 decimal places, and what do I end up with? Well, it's 7.02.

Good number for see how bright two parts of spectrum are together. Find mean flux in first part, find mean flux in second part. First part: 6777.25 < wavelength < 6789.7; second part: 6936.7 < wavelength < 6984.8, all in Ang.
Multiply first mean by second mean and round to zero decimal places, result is 1060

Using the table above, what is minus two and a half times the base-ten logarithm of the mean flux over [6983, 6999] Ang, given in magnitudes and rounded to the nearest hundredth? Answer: -3.67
